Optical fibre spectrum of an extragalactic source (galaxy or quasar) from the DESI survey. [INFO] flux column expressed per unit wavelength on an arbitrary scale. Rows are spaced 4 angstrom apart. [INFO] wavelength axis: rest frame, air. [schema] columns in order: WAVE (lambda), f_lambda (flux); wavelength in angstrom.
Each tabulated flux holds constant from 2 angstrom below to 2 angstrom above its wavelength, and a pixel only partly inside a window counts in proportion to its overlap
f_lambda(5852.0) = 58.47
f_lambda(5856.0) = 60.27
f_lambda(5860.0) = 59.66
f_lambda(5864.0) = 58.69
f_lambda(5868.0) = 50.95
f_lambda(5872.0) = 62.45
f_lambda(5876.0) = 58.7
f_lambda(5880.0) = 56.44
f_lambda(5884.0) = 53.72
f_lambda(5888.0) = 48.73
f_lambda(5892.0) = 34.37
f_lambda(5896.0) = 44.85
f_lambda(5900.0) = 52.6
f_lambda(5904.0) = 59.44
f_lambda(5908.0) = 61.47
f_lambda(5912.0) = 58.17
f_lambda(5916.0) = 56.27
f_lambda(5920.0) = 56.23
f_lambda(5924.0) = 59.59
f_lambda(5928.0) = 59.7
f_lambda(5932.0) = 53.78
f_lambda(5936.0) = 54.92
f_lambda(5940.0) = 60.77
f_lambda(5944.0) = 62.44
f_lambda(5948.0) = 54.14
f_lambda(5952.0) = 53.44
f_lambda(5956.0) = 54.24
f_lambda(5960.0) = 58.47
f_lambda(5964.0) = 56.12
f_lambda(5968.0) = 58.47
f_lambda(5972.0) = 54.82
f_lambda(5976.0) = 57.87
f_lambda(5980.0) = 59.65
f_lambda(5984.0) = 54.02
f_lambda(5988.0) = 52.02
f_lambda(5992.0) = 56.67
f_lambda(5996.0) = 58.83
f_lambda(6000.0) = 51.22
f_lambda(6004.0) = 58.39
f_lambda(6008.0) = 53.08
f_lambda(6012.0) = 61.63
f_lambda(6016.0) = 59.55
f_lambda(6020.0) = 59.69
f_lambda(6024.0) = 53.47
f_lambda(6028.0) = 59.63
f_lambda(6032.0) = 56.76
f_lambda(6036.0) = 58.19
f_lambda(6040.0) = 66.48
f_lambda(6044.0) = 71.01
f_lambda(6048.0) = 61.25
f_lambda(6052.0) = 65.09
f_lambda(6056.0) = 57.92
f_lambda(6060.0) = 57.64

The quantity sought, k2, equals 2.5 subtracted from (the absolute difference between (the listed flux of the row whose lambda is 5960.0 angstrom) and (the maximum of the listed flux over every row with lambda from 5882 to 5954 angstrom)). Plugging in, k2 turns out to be 1.5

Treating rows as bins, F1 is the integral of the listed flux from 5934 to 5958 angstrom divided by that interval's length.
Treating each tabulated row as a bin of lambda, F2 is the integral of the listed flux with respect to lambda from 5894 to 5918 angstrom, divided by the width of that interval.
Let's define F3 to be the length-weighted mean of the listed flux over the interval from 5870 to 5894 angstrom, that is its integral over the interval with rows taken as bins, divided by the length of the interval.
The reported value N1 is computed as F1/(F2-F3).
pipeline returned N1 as 18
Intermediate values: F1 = 56.7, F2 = 55.5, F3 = 52.4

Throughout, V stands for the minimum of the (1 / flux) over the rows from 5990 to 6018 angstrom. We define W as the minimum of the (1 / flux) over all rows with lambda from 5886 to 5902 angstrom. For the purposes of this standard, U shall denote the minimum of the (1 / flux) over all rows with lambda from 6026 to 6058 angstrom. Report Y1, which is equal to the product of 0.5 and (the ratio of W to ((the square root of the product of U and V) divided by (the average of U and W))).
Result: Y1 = 0.0104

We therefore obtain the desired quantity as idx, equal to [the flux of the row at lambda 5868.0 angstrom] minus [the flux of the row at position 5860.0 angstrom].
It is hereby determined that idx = -9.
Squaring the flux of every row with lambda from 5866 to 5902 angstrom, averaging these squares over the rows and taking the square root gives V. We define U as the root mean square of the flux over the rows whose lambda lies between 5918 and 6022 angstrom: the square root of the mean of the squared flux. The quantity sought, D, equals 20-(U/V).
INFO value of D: 18.9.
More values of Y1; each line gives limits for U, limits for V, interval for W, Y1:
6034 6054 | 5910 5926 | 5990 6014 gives 0.0080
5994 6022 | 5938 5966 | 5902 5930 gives 0.0082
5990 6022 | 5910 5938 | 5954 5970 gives 0.0086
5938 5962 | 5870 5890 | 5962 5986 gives 0.0086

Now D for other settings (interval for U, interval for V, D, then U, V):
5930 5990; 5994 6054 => 19.1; 56.4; 60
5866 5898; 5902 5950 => 19.1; 51.9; 58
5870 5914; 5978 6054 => 19.1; 54.3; 59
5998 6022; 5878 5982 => 19.0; 57.4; 56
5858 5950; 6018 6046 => 19.1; 55.9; 61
